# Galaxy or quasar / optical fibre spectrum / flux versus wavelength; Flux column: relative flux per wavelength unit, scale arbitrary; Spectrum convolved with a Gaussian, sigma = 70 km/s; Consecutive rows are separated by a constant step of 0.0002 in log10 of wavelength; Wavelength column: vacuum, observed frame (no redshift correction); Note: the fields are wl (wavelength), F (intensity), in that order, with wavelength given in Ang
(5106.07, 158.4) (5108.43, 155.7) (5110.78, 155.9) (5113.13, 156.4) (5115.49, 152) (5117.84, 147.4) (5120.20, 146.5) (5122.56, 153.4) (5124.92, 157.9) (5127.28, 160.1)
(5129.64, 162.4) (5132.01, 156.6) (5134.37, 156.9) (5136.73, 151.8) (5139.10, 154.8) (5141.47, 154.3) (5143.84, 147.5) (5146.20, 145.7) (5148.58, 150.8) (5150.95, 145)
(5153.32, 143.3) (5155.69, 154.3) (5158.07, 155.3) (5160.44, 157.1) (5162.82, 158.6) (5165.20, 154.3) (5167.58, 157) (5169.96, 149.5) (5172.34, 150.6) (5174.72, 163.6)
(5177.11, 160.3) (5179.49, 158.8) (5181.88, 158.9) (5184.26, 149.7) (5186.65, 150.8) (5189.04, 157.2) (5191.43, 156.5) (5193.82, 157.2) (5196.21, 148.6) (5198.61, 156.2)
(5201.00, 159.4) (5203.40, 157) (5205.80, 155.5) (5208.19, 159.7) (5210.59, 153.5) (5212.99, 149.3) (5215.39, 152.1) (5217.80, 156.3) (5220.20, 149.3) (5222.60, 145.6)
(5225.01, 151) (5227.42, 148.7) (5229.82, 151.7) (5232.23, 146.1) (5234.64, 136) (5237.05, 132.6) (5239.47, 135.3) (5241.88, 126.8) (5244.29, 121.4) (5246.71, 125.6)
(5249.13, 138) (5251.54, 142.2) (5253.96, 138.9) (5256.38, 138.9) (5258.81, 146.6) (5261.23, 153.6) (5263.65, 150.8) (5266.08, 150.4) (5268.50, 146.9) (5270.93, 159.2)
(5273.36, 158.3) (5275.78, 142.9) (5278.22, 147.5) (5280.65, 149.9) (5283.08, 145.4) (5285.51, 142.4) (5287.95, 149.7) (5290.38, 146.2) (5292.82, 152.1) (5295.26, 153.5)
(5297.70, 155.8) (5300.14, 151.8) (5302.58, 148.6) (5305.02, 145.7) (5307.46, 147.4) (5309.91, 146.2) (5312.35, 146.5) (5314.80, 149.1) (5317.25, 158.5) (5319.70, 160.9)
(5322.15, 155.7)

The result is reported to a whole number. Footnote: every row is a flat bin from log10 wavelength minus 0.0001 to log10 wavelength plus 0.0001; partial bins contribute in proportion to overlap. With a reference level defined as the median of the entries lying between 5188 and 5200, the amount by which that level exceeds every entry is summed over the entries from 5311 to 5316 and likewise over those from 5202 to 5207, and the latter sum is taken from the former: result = 17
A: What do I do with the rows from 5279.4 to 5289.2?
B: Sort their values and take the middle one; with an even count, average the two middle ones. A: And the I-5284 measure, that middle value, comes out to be 148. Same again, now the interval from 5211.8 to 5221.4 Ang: 151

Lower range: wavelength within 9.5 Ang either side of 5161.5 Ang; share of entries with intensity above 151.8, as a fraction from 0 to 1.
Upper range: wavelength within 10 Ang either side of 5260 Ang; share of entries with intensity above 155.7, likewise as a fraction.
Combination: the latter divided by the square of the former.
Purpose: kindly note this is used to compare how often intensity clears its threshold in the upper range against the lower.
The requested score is 0.0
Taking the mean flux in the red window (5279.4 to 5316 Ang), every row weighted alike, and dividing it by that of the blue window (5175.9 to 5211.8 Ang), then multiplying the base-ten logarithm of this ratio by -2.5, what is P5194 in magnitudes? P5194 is 0.05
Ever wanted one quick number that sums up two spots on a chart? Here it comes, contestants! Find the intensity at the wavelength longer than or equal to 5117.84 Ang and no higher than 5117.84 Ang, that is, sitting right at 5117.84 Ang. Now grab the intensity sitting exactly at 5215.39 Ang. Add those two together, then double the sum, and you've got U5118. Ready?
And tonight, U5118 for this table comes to 599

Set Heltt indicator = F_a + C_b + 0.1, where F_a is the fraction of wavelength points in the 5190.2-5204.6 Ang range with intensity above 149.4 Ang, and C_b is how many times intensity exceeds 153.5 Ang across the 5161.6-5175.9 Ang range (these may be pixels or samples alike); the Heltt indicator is 4.9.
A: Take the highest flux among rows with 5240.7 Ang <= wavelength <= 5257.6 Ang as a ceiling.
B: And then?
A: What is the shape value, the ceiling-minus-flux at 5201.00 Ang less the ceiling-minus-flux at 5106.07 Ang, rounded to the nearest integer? -1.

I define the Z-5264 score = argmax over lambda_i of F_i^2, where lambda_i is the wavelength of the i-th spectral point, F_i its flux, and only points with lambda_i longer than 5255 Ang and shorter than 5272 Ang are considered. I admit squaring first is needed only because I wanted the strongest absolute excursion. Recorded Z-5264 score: 5270.93 Ang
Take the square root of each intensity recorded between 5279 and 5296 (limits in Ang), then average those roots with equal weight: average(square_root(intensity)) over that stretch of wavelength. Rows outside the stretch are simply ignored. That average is 12.2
